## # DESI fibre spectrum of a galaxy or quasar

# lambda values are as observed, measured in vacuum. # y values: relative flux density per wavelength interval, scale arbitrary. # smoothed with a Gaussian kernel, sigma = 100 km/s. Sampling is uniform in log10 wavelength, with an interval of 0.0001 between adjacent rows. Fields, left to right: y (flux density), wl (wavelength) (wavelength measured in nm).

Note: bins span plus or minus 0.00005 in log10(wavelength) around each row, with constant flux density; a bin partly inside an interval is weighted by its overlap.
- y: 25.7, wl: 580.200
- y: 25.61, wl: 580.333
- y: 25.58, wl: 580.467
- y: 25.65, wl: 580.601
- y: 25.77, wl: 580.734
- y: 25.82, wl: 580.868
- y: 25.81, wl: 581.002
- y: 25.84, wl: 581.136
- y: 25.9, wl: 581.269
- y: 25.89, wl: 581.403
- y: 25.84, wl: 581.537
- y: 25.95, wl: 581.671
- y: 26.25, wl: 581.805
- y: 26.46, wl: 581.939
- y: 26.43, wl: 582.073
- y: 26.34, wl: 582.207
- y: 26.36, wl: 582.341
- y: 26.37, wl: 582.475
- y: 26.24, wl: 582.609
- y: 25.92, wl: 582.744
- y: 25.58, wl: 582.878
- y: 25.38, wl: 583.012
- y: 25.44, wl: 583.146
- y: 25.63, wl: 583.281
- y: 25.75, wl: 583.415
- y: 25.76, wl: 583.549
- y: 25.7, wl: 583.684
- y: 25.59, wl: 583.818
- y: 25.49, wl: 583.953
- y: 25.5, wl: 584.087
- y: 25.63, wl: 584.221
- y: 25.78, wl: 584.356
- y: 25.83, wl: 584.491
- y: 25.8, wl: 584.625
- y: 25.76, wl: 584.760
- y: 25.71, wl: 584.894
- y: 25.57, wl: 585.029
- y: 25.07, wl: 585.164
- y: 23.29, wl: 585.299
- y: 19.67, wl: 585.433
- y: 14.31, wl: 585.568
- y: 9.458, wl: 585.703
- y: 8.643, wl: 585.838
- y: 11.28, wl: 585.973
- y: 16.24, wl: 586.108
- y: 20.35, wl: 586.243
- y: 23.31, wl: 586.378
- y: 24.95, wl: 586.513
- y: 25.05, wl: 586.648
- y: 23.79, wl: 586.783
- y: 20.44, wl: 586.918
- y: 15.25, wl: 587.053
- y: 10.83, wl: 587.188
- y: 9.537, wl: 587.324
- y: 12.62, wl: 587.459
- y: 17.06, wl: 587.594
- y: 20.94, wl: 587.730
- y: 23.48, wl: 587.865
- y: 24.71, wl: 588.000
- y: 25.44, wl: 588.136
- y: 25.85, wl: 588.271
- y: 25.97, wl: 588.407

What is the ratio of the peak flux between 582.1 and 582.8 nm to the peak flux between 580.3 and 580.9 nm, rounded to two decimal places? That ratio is 1.02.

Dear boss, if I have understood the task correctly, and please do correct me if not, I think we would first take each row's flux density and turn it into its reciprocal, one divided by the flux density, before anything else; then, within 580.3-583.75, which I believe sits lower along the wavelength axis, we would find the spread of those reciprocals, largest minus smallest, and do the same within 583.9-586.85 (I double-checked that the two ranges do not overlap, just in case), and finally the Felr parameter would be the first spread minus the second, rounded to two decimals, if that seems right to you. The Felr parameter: -0.08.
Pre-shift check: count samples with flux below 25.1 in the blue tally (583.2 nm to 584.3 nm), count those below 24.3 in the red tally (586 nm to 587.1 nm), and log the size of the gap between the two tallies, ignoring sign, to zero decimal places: 6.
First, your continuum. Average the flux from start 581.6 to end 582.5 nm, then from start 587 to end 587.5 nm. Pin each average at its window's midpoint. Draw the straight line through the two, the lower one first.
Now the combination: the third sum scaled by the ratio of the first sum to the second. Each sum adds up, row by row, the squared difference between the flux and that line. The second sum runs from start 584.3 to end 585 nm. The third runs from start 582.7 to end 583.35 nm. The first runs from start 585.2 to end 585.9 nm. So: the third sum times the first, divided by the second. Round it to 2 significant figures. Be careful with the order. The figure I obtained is 13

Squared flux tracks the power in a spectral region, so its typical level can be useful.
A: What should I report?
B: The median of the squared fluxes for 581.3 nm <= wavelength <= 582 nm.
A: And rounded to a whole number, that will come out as 673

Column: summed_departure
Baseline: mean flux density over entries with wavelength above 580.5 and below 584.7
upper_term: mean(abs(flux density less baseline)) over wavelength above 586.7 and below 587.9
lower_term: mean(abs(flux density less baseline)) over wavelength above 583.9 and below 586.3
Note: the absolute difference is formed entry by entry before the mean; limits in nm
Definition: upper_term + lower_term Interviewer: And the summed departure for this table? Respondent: 14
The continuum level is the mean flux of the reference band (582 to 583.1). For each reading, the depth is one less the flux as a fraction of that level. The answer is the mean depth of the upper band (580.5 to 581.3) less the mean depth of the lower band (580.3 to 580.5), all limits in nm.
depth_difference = -0.01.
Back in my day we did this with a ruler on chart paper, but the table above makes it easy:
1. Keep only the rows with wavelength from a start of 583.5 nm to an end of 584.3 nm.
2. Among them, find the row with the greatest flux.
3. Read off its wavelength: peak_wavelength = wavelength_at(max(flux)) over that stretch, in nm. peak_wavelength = 583.549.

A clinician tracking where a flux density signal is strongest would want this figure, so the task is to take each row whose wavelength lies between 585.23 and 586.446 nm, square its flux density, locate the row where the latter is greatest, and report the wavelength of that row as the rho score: 586.378 nm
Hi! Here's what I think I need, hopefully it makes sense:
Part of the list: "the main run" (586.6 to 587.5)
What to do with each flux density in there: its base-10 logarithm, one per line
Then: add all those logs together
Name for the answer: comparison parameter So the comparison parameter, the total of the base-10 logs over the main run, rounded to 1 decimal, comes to 8.4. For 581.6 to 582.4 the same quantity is 8.5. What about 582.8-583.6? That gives 8.4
